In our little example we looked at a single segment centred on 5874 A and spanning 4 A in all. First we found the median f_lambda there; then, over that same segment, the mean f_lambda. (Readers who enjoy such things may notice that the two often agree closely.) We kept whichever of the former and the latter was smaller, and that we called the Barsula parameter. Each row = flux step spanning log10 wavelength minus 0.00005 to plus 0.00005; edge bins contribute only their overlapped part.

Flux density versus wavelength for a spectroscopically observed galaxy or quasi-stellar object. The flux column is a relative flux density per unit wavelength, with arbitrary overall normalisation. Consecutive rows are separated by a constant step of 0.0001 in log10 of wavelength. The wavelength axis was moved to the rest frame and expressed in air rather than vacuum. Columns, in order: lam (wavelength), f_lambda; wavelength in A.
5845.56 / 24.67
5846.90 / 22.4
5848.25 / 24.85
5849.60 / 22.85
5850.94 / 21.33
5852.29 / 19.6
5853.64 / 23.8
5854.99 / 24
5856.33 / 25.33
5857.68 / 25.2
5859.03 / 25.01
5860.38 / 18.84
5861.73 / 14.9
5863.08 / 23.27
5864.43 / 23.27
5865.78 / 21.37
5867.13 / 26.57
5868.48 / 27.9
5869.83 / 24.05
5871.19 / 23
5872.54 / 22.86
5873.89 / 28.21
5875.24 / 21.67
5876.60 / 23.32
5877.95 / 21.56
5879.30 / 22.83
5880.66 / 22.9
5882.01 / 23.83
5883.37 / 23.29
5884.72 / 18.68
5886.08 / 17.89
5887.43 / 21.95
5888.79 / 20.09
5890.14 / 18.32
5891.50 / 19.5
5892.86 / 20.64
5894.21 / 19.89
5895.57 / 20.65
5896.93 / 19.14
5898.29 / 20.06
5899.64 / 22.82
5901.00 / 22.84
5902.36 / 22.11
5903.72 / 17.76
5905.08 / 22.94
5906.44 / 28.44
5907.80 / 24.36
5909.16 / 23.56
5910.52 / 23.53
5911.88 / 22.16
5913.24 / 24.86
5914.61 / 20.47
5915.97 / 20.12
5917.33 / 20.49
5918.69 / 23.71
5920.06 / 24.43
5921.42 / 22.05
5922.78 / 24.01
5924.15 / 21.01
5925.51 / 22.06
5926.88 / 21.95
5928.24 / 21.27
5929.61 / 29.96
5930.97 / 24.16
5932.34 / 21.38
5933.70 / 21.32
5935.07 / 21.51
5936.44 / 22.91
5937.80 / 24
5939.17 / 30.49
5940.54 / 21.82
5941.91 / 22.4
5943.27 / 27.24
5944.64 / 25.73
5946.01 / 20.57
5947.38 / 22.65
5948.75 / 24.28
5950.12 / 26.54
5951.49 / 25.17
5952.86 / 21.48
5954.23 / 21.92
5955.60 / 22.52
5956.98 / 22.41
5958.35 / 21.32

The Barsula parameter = 22.9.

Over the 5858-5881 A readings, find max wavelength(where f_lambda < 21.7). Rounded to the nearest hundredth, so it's 5877.95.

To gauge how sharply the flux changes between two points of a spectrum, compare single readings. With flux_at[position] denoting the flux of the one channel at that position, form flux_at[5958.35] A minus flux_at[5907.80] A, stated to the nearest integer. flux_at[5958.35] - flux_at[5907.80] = -3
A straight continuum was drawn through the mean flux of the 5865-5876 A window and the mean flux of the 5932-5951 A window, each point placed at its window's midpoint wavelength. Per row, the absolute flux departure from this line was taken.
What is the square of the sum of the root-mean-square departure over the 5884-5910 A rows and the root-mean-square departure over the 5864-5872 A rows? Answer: 39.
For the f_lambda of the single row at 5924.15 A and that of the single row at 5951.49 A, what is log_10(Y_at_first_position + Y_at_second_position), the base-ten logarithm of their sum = 1.664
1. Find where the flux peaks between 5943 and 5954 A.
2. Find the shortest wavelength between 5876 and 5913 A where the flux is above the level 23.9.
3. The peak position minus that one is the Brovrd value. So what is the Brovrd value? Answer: 36.8 A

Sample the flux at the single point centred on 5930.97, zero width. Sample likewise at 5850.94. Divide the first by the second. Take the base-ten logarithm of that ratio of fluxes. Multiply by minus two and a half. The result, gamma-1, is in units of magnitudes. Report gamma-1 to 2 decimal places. -0.14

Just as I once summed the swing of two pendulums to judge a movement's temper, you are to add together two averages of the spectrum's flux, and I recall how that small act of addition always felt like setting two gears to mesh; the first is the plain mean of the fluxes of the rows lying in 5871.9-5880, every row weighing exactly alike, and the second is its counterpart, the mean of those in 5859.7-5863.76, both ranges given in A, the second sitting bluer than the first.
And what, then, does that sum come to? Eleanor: 42.4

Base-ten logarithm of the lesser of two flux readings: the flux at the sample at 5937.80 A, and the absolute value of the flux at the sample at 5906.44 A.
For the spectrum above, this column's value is 1.38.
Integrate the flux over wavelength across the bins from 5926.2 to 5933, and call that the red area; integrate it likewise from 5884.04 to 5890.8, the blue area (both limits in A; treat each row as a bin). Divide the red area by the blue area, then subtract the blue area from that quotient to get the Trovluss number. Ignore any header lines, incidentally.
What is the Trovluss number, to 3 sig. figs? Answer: -130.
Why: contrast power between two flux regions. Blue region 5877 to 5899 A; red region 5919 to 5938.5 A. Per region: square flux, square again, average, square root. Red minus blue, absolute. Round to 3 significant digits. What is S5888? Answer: 108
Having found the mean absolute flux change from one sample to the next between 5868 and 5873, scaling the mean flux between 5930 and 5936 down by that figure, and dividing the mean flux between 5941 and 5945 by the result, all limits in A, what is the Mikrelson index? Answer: 1.9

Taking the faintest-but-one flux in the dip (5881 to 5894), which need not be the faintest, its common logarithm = 1.26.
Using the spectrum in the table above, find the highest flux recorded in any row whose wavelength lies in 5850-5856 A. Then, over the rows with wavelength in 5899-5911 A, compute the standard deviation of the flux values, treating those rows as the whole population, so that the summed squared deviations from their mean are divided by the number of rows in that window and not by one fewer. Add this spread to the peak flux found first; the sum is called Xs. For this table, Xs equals 26.6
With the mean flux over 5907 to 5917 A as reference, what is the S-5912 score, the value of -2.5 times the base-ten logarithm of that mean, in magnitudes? -3.391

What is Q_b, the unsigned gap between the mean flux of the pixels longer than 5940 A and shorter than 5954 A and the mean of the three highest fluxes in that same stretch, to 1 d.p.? 2.7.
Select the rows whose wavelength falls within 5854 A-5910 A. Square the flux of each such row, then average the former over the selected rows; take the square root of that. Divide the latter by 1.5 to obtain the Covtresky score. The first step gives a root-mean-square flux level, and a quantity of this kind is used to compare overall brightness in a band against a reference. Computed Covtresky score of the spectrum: 15.0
